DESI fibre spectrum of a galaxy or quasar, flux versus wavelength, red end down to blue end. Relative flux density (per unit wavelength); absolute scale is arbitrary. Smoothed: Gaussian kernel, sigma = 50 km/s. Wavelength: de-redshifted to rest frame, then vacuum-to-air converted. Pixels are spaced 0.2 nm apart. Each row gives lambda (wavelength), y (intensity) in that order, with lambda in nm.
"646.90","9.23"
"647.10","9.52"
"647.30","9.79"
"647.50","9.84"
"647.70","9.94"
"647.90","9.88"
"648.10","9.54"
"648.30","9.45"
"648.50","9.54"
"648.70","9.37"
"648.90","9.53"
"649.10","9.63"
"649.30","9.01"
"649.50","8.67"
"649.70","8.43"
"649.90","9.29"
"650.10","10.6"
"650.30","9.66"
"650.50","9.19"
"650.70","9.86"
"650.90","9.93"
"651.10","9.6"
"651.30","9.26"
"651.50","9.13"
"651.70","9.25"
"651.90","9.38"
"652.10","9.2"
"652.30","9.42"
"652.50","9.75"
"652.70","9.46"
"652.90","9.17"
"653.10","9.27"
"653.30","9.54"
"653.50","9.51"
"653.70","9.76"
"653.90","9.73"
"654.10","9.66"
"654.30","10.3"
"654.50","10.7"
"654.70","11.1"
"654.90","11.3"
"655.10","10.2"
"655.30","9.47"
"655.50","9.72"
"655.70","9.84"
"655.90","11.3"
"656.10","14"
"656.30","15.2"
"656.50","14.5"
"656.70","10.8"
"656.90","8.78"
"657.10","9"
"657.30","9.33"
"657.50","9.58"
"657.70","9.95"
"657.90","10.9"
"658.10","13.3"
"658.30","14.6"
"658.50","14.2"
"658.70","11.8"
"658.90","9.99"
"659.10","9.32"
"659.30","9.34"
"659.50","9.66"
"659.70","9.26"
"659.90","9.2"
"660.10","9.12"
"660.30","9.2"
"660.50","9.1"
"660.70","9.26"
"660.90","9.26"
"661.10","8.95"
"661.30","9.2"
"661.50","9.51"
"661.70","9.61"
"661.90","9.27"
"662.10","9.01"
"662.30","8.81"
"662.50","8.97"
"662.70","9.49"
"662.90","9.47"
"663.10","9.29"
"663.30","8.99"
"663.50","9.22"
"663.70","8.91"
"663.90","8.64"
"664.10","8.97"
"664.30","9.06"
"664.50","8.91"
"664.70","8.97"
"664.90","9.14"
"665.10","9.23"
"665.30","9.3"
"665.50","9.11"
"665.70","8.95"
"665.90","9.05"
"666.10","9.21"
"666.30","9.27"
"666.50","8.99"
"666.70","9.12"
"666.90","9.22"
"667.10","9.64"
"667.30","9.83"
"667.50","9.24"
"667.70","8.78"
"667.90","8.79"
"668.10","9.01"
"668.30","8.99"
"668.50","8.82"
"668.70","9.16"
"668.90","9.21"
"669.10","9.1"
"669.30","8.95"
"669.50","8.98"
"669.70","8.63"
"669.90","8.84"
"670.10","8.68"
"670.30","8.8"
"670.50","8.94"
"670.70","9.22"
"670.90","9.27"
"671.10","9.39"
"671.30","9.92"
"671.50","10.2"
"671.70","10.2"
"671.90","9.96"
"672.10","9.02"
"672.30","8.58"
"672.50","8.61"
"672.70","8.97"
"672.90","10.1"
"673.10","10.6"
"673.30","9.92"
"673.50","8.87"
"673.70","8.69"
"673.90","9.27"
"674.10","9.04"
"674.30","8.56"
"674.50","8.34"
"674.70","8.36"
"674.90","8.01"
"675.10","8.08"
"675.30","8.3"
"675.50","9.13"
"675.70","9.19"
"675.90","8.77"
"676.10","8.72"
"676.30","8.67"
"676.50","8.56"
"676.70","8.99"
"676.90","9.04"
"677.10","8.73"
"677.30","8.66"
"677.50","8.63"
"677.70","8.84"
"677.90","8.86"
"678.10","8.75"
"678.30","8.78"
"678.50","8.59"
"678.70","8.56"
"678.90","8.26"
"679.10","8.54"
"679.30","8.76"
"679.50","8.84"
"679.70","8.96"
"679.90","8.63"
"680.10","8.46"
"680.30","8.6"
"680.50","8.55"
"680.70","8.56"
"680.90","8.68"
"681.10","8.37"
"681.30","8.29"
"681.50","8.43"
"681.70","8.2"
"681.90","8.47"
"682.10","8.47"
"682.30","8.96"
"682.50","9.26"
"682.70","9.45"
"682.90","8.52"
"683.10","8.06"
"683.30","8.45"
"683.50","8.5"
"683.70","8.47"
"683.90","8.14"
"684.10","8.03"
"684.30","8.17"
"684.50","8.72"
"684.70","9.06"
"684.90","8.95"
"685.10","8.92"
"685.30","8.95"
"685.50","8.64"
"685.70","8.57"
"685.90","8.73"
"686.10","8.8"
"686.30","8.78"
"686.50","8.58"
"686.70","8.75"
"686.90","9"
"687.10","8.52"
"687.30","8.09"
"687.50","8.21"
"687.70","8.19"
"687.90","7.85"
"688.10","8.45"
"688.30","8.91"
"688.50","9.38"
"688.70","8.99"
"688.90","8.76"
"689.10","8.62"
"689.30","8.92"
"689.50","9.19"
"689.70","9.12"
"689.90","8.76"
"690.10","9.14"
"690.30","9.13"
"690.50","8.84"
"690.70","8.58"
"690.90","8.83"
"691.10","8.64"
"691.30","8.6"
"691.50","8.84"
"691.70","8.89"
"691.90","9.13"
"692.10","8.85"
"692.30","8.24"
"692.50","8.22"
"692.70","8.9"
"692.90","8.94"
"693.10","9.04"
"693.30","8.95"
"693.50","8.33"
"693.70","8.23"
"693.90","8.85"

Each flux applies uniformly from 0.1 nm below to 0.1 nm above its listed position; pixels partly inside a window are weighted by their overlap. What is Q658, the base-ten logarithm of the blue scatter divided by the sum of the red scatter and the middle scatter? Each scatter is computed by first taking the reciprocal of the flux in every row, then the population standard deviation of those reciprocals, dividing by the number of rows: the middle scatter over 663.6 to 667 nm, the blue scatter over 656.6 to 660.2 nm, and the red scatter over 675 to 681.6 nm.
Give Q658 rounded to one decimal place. 0.4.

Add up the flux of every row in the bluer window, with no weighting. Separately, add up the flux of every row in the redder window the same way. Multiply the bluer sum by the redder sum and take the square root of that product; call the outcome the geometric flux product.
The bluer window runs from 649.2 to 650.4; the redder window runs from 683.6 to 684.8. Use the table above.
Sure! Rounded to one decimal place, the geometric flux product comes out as 53.1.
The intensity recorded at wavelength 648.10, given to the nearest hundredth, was 9.54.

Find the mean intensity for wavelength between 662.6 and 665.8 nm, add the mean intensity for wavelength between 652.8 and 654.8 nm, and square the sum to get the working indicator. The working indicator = 360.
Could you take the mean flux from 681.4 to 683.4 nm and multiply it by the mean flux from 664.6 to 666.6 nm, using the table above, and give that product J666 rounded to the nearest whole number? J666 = 79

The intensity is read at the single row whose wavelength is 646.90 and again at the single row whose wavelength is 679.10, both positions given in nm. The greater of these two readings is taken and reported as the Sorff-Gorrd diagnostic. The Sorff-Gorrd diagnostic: 9.23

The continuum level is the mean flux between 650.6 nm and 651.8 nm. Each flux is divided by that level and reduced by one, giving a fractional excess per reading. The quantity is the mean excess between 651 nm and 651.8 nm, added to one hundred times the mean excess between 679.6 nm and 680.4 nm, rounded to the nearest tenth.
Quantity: -8.9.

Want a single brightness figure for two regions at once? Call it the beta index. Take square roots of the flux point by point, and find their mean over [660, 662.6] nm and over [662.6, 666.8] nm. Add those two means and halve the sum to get 3.02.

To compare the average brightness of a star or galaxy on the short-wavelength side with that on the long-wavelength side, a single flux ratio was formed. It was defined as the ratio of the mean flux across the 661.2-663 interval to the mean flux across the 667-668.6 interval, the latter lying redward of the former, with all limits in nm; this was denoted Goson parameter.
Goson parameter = 1.01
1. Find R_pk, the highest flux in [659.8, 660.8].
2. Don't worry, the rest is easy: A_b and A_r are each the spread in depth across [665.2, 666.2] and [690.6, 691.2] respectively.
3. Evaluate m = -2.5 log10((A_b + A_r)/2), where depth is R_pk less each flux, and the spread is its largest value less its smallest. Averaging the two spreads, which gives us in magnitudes 1.3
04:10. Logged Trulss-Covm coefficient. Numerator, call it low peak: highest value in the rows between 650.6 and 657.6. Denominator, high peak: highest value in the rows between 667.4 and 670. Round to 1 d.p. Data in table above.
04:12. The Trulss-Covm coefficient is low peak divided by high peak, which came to 1.6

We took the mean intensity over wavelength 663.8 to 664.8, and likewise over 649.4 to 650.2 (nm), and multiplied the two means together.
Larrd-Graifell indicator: 82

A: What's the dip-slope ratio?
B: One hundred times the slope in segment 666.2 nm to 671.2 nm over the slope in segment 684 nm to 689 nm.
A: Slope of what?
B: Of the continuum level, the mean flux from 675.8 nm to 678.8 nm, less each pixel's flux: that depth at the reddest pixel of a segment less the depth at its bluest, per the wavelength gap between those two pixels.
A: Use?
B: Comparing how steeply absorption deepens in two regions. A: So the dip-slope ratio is 16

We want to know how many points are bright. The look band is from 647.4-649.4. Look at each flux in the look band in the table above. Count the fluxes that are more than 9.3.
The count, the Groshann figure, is 9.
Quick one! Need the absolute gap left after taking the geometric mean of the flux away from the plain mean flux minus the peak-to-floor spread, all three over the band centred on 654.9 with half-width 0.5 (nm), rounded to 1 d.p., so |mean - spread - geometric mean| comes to 1.8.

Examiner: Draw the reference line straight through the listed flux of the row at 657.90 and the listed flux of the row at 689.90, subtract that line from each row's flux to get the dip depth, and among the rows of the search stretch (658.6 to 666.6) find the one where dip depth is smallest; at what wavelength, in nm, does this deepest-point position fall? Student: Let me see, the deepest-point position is 663.90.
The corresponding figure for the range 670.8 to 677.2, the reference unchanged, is 674.90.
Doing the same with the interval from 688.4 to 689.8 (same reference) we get 689.10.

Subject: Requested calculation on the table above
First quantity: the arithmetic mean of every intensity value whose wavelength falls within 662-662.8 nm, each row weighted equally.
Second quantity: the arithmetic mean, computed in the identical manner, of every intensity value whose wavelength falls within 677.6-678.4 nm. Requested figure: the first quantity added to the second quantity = 17.9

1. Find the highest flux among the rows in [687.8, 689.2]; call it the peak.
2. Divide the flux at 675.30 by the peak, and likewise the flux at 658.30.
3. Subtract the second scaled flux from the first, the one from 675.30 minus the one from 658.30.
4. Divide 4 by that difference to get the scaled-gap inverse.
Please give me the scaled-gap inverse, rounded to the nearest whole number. -6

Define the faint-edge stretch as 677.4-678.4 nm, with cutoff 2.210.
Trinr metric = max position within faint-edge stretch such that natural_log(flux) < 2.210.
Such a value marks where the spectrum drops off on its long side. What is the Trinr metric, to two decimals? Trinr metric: 678.30 nm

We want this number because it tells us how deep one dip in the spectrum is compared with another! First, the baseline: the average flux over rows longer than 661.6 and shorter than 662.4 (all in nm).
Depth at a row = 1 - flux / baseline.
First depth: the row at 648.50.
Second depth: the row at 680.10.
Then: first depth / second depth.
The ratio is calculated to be -0.5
